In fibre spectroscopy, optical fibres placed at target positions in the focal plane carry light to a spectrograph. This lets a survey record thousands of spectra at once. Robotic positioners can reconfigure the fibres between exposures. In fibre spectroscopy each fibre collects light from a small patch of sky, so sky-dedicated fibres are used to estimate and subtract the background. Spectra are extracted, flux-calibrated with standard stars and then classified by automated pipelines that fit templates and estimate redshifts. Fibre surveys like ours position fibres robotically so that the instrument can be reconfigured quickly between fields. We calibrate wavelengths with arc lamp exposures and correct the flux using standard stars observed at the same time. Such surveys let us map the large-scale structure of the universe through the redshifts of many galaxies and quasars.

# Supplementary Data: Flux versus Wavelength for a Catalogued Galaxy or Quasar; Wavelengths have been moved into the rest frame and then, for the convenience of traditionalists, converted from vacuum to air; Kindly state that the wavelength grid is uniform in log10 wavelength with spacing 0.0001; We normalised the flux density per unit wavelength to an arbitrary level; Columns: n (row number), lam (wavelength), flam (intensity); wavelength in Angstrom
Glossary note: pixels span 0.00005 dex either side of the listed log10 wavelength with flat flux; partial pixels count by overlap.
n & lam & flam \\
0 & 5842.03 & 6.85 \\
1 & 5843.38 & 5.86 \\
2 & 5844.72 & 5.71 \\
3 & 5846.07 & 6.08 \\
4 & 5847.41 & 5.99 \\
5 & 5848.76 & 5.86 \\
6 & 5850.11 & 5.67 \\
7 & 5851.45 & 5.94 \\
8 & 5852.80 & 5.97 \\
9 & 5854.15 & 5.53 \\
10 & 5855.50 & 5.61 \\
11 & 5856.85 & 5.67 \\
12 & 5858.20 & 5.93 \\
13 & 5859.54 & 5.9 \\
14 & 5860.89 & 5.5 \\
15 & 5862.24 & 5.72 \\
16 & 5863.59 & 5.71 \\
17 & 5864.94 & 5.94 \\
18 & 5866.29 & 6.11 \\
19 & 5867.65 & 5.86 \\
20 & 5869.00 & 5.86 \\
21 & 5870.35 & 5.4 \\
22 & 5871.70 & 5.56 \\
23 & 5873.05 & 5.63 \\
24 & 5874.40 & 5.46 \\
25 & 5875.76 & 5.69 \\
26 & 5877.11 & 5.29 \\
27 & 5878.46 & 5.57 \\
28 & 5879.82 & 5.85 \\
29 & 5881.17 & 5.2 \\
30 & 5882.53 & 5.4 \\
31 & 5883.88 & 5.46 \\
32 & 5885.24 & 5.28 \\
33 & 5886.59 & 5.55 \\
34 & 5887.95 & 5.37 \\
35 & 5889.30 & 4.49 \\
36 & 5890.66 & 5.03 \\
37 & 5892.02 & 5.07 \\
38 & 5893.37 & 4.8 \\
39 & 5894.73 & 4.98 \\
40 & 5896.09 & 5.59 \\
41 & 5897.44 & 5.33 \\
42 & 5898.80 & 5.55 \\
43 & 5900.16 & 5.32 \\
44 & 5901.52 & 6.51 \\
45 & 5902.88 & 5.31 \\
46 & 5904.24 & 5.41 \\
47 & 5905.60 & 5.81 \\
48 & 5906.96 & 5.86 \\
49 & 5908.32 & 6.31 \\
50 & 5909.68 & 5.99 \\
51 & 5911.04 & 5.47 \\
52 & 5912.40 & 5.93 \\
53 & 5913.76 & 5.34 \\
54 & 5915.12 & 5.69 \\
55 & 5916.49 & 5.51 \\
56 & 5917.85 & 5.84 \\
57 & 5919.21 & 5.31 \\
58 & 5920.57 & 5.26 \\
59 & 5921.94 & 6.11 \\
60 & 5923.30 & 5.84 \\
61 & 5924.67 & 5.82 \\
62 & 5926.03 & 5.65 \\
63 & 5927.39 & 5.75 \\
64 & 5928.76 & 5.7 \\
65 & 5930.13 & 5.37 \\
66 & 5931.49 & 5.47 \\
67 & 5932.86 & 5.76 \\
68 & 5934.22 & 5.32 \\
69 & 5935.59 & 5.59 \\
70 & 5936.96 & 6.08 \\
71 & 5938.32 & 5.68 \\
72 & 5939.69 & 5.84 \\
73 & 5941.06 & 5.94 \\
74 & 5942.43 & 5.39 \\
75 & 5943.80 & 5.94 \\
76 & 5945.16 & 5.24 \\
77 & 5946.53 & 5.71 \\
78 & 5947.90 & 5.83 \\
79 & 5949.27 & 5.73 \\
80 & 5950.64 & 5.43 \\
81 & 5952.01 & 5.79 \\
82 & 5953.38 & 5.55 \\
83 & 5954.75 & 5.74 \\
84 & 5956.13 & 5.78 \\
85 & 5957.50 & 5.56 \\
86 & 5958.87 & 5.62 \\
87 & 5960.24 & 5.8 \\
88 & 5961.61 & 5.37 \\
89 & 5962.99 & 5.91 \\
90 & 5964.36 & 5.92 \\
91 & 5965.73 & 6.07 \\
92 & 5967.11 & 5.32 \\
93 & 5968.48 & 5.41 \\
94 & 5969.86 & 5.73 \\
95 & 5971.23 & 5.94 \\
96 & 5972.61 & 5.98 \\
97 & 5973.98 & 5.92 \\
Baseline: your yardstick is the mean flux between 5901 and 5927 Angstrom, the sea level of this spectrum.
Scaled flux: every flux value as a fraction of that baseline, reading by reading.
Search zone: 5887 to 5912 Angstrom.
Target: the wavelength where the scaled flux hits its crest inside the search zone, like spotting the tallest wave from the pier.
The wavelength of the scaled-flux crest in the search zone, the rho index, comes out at 5901.52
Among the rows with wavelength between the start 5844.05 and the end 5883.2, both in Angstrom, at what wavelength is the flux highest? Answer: 5866.29 Angstrom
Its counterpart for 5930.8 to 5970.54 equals 5936.96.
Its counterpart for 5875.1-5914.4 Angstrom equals 5901.52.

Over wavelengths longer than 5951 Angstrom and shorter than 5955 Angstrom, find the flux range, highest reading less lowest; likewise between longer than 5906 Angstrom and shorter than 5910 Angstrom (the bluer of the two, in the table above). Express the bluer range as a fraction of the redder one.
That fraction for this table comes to 1.9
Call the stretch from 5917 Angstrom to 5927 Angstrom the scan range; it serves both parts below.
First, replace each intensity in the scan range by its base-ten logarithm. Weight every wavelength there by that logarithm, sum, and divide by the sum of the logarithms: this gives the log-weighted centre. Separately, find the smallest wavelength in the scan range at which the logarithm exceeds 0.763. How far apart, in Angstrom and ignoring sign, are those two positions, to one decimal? 4.1 Angstrom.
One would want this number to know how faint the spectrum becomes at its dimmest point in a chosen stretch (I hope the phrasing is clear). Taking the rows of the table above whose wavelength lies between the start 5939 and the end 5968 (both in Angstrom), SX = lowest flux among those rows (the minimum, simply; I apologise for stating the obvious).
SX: 5.24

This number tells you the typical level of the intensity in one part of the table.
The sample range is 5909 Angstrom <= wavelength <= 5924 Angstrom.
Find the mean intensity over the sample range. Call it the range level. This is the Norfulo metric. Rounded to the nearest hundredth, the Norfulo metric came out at 5.66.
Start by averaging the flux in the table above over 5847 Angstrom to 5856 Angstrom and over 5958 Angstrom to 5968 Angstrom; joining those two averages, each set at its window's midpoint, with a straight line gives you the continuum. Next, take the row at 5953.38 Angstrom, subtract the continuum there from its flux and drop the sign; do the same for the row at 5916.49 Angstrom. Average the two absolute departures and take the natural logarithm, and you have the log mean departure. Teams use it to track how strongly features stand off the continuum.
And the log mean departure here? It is -1.6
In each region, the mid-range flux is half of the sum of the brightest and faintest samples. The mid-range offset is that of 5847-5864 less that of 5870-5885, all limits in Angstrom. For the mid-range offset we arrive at 0.22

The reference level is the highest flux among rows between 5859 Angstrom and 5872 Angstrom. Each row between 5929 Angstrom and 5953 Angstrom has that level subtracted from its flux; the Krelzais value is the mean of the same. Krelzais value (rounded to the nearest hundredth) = -0.46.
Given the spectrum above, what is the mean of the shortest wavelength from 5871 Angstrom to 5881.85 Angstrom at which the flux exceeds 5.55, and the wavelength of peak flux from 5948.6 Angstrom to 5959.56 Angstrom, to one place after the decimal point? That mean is 5911.9 Angstrom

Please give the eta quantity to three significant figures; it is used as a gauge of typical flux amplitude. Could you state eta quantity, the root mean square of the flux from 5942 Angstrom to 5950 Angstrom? 5.65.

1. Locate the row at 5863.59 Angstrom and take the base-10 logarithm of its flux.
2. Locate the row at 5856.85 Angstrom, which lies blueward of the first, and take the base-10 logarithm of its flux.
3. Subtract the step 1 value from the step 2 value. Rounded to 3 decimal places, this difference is -0.003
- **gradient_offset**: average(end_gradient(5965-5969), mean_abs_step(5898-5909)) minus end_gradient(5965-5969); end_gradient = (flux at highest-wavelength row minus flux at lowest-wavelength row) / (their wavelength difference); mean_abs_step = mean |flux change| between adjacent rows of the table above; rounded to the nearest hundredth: 0.38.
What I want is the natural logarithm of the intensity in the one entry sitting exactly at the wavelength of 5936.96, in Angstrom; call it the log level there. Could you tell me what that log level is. 1.81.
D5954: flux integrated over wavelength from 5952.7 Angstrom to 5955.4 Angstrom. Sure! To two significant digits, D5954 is 15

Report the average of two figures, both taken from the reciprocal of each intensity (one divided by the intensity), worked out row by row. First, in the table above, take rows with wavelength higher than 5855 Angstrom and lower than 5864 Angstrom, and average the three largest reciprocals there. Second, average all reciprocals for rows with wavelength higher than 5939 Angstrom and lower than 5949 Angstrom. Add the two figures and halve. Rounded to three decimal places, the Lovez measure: 0.177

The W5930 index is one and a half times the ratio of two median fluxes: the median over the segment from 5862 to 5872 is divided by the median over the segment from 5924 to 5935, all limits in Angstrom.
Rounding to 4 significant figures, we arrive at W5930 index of 1.530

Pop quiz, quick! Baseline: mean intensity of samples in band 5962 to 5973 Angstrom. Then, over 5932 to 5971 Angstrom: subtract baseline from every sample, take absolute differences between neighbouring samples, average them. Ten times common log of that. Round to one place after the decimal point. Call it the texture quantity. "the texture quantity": -5.2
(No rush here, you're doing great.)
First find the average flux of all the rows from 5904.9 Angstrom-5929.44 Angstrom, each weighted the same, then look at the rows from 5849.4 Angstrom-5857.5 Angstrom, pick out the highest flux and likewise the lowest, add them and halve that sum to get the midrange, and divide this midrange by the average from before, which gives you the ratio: 1.00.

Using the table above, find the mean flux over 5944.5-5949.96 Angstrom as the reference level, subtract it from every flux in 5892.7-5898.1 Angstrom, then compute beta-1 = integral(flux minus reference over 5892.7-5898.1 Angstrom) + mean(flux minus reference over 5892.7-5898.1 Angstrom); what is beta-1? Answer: -2.9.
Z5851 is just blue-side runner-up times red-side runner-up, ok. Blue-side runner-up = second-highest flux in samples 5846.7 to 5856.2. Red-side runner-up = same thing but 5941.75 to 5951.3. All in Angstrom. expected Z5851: 34.8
